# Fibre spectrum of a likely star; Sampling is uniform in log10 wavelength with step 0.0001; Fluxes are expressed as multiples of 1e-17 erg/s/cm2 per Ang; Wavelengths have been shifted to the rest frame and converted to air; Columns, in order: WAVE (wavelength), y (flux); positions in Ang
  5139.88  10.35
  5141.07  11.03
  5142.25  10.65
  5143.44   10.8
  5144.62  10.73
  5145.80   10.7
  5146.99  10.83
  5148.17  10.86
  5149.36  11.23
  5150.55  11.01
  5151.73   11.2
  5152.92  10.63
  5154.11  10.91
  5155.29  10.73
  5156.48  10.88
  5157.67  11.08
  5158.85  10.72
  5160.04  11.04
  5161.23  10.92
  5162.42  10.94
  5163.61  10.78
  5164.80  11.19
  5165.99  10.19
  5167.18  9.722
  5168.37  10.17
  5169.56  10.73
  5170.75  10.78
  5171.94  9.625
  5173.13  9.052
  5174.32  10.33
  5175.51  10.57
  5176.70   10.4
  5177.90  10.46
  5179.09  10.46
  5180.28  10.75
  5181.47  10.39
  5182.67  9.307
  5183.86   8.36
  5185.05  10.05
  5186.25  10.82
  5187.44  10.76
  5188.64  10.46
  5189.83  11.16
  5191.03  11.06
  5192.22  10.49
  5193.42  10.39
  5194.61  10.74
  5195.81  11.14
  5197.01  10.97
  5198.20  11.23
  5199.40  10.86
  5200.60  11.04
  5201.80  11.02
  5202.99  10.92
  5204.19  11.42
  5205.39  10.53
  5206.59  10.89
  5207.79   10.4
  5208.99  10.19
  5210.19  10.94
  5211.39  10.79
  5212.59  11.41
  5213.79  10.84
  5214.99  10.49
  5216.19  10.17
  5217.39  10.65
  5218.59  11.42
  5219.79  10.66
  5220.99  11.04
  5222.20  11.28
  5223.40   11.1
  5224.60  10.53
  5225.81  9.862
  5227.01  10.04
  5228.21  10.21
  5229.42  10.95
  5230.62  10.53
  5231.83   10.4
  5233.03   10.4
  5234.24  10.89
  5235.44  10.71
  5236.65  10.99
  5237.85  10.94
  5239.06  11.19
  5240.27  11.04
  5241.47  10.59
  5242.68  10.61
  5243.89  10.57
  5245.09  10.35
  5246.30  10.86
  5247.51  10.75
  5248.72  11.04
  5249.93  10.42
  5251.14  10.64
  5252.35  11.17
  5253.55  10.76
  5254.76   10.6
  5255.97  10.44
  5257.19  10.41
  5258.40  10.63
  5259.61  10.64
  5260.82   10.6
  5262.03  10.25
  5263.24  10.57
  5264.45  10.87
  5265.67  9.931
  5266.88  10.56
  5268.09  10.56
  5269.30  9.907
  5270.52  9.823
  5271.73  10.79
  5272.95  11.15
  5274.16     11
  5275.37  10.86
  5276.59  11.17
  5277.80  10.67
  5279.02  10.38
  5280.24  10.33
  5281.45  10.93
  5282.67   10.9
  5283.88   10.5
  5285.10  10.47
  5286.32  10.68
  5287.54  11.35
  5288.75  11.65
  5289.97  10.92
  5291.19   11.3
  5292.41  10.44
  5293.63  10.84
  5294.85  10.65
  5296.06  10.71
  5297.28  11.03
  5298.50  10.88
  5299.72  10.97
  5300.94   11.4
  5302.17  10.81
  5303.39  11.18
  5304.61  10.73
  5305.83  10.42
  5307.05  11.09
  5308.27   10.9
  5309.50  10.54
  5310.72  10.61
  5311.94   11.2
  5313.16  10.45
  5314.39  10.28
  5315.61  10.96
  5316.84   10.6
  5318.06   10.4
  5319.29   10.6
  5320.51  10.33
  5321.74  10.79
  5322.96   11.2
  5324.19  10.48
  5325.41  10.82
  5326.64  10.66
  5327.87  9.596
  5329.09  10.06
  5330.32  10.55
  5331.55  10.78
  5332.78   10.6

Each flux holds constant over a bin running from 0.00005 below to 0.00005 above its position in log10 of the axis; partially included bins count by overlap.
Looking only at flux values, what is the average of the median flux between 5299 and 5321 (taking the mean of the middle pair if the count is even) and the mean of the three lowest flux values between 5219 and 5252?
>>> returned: 10.4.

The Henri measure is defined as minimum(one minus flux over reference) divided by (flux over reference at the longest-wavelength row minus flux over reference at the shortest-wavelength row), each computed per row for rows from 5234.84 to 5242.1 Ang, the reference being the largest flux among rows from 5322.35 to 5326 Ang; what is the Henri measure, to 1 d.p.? -0.1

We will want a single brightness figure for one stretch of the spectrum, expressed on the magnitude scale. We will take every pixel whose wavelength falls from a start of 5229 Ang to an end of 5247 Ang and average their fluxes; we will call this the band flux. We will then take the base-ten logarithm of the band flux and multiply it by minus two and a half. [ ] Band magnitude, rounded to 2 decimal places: -2.58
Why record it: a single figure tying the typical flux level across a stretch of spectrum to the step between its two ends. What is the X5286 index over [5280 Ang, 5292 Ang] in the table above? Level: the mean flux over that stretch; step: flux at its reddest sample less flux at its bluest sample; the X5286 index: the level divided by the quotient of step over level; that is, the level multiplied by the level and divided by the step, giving 123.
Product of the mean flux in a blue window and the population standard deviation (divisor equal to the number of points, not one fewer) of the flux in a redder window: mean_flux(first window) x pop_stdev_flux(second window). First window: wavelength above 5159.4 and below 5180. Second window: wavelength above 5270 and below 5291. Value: 4.3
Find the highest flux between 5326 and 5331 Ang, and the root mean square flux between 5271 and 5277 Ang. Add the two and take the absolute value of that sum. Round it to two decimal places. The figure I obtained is 21.66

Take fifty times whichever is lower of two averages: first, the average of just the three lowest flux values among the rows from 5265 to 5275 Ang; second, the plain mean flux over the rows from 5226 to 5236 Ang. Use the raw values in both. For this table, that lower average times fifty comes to 494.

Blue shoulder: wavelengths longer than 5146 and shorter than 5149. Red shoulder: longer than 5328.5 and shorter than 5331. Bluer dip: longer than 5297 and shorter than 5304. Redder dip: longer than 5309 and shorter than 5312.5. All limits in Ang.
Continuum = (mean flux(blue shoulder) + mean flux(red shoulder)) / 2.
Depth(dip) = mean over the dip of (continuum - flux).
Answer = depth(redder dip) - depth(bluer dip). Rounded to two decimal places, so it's 0.26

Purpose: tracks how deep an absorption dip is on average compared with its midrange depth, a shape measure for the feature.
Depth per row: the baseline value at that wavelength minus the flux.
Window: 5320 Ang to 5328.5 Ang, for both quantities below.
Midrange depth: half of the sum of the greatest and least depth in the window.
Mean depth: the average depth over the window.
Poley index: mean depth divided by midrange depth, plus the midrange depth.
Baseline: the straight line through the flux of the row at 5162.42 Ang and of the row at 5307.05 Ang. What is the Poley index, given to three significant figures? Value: 1.49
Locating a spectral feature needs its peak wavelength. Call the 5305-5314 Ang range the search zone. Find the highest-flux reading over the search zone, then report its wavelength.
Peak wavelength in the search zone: 5311.94 Ang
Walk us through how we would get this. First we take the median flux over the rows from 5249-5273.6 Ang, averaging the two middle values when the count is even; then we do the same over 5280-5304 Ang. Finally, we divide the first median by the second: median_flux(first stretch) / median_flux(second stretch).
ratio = 0.972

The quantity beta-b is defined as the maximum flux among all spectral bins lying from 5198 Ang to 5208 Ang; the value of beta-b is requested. 11.42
